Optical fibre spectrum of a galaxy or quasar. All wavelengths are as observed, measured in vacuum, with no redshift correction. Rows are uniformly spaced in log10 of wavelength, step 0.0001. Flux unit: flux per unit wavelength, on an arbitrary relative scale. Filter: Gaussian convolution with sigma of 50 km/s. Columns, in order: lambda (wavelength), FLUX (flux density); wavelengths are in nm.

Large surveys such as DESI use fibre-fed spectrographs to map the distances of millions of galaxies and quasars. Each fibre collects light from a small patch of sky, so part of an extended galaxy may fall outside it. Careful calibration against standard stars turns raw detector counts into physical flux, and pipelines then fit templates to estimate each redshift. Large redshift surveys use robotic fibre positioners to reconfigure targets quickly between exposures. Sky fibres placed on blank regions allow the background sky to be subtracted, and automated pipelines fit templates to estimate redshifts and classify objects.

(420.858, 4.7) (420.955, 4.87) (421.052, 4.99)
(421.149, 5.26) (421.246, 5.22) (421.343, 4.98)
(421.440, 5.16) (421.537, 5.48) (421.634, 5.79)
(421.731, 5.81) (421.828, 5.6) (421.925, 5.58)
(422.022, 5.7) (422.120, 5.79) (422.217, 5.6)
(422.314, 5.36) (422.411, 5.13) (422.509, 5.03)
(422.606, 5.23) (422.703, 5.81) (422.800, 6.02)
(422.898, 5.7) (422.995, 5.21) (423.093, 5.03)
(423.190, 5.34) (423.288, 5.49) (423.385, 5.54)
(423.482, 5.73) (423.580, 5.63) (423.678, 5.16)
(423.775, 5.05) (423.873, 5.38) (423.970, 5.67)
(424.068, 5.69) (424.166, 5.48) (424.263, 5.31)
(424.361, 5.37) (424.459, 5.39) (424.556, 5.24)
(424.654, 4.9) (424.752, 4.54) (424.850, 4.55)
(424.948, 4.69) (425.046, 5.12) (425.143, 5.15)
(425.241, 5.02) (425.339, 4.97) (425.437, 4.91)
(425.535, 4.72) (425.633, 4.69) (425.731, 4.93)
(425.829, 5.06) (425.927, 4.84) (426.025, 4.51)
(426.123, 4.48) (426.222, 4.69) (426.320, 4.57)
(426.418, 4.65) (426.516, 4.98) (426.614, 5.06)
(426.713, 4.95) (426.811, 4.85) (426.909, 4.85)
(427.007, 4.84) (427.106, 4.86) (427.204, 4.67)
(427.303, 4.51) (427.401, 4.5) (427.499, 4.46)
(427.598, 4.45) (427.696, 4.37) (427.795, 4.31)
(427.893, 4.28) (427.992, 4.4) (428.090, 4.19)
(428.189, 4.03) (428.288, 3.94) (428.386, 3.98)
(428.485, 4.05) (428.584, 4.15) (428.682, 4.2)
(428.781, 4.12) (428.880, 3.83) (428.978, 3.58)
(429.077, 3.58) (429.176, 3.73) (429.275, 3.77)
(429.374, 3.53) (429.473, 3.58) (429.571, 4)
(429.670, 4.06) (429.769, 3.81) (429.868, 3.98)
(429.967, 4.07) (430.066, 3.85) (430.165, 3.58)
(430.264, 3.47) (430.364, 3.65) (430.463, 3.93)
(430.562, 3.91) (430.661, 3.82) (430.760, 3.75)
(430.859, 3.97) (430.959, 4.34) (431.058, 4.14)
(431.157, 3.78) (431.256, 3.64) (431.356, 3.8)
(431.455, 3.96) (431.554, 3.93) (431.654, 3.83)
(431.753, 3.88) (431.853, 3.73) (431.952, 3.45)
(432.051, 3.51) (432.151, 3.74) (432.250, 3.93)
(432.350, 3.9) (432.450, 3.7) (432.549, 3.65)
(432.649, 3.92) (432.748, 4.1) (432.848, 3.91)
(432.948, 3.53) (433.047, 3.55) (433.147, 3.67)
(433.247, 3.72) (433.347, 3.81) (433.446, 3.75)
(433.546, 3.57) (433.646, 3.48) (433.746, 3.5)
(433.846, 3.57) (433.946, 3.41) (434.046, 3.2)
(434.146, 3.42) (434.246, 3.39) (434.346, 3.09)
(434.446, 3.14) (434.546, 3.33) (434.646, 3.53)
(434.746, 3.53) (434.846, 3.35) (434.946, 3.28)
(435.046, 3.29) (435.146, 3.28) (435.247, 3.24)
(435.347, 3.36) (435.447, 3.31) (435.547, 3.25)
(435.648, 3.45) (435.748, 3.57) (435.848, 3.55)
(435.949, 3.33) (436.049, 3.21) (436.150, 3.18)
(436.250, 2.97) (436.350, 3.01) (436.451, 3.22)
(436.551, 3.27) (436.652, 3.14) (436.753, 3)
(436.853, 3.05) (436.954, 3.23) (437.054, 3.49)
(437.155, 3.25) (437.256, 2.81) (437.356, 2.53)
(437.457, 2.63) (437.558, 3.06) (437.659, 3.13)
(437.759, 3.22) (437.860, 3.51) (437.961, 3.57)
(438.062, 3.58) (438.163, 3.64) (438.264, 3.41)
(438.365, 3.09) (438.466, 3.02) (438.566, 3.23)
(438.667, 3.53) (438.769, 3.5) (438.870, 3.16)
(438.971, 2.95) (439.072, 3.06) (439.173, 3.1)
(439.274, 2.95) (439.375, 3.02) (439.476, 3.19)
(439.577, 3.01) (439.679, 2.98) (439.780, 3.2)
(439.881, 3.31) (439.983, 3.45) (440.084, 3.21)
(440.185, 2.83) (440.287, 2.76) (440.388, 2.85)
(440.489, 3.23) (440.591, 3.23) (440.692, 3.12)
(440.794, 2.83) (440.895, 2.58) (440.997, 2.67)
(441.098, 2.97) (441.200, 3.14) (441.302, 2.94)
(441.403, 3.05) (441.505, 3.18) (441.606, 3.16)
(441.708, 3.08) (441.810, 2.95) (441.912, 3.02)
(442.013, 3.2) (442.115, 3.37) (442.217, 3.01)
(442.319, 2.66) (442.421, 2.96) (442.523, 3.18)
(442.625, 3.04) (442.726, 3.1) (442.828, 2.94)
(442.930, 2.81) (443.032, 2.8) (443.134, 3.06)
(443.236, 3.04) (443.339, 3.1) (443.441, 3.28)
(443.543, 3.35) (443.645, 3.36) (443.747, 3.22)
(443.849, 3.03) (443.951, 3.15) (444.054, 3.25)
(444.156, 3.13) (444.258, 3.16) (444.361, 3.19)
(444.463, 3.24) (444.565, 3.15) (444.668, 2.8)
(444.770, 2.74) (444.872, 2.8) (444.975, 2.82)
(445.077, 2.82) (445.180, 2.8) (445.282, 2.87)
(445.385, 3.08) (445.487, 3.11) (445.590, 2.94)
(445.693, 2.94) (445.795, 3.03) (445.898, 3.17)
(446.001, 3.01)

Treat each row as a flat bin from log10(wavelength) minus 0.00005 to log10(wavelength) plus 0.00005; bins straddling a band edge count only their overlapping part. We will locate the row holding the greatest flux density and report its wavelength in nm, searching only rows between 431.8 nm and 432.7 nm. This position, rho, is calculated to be 432.250 nm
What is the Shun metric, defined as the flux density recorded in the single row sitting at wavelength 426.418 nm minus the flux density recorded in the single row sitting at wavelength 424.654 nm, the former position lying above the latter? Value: -0.25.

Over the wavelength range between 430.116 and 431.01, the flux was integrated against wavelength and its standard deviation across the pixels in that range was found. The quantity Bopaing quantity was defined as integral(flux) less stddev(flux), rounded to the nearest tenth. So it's 3.2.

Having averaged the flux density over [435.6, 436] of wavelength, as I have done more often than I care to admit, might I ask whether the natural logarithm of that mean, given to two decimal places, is 1.25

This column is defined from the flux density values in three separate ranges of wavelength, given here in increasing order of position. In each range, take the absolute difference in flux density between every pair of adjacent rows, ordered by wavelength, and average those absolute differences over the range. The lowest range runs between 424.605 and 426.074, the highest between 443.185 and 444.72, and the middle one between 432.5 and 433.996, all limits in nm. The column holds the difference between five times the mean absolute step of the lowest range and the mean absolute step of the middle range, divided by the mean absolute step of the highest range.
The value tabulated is 6.4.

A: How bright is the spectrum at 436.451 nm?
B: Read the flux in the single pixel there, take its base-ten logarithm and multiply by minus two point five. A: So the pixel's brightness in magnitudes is -1.27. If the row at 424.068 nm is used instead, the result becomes -1.89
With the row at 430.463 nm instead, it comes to -1.49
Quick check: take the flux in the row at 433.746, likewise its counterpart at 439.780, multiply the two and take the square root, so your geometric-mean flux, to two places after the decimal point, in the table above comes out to 3.35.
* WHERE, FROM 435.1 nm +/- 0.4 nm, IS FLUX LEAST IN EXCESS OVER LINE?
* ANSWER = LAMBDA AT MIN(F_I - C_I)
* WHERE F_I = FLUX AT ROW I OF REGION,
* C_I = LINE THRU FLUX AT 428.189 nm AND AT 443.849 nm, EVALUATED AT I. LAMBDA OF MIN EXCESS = 435.247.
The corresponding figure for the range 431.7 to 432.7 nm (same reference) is 431.952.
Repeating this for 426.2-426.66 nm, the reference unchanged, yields 426.320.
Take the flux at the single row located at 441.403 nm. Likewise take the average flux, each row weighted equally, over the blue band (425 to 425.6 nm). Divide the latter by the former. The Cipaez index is 1.63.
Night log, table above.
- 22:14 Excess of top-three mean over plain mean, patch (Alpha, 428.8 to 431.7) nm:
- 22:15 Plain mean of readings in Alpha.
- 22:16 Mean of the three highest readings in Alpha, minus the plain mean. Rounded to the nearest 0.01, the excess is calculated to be 0.36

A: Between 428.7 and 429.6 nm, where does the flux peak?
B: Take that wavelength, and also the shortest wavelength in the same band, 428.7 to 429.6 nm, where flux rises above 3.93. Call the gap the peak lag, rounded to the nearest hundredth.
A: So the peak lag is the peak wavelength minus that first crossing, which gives 0.00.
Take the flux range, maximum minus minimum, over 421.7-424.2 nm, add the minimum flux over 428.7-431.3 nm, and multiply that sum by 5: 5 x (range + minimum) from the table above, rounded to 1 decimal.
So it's 22.3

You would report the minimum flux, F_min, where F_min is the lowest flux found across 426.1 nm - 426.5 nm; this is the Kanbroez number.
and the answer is 4.48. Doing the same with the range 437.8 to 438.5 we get 3.02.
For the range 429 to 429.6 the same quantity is 3.53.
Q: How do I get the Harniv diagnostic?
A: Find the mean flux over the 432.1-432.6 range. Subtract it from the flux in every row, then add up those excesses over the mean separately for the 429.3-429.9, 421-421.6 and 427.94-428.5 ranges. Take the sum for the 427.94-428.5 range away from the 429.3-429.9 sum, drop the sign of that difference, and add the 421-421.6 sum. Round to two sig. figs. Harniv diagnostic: 10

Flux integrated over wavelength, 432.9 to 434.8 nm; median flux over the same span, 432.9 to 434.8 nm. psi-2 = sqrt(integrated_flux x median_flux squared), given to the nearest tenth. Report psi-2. 9.1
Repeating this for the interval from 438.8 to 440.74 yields 7.6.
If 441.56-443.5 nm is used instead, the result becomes 7.4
